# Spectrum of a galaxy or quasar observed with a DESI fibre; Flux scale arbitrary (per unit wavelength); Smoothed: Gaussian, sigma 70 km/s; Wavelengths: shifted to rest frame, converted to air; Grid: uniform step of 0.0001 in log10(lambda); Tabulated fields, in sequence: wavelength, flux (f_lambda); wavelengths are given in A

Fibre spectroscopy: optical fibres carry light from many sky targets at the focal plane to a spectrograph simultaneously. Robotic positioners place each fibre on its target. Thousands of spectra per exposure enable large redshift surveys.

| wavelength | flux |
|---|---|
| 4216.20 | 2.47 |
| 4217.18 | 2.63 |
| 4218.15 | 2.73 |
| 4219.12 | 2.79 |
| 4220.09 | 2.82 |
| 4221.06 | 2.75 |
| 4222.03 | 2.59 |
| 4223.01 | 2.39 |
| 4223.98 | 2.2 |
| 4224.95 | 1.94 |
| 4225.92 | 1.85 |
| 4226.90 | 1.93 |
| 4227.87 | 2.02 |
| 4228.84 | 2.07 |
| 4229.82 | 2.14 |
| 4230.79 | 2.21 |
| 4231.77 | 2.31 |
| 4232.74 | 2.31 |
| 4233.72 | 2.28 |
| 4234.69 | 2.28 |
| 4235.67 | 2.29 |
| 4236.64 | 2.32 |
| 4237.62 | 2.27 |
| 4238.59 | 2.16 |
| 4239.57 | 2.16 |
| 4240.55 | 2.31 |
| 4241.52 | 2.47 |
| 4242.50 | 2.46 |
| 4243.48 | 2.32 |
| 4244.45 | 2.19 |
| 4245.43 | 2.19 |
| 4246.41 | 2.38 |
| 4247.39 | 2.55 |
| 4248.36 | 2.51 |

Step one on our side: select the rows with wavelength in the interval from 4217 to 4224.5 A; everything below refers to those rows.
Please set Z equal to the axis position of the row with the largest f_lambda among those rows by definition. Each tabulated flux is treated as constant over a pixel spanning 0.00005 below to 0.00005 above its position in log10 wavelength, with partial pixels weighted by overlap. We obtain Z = 4220.09 A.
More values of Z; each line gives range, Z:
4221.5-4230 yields 4222.03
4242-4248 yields 4247.39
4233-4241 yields 4236.64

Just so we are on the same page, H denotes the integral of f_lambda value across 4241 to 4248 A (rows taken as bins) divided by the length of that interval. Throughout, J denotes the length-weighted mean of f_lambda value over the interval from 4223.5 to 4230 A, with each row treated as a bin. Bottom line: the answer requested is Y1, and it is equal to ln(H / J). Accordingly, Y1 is 0.16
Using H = 2.4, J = 2.02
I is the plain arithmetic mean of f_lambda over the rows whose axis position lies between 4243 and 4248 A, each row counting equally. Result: 2.33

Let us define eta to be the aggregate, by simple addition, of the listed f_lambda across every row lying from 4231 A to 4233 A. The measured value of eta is 4.62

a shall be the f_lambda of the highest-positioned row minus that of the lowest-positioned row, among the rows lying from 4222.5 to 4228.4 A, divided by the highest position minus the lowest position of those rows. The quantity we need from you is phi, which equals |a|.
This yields 0.08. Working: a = -0.08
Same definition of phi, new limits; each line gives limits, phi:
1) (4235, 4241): 0.00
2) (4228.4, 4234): 0.04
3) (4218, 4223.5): 0.07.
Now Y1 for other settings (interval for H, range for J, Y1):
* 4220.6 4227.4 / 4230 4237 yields -0.02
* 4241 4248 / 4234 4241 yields 0.05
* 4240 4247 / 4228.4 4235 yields 0.05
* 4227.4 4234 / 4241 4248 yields -0.08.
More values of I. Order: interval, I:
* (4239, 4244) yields 2.34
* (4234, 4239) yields 2.26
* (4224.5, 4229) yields 1.96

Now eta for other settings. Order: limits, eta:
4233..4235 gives 4.56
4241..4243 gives 4.93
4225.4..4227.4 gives 3.78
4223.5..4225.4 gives 4.14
